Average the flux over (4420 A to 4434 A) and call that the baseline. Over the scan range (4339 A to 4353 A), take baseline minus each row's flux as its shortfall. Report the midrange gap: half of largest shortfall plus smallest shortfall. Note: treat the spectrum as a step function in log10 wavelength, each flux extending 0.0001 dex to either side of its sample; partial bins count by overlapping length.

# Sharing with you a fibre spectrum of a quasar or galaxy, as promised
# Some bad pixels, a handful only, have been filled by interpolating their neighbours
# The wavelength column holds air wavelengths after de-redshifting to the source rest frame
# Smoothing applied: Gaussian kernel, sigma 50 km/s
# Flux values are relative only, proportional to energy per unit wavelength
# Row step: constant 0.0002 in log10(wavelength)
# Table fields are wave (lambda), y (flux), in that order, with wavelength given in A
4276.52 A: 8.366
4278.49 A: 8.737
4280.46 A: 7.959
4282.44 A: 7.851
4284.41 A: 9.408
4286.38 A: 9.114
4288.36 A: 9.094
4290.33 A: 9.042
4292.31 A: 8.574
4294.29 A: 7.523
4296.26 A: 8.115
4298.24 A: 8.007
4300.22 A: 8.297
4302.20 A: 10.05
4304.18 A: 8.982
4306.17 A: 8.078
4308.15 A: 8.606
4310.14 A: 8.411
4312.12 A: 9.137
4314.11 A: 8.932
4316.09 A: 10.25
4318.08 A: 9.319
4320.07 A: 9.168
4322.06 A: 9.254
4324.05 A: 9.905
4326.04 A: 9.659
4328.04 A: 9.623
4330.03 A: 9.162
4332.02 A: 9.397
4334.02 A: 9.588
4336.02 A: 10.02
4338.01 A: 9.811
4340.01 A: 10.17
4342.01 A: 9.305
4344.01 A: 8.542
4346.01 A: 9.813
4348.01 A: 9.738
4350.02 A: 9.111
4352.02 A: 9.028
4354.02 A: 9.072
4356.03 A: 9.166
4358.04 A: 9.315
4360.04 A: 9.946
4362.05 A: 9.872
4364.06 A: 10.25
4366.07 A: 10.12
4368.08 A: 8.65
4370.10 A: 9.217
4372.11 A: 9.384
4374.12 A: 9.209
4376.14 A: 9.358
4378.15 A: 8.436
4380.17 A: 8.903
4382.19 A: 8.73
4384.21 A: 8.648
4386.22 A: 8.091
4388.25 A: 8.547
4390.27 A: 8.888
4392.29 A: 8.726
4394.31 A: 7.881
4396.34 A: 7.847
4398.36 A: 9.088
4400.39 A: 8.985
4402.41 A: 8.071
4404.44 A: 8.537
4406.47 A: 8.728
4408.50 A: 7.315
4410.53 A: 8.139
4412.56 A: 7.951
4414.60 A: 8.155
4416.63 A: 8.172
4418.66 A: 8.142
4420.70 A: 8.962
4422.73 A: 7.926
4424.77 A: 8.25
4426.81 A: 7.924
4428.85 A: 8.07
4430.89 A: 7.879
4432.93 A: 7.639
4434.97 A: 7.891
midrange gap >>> -1.3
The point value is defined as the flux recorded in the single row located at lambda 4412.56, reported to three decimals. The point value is 7.951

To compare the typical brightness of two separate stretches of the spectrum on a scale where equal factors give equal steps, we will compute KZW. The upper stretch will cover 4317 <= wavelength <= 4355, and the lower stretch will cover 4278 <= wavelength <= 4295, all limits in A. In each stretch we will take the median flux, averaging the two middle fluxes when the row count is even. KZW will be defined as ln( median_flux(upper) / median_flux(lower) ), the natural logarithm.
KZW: 0.07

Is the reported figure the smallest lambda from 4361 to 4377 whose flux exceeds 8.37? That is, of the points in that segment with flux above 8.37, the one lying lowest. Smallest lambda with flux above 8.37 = 4362.05 A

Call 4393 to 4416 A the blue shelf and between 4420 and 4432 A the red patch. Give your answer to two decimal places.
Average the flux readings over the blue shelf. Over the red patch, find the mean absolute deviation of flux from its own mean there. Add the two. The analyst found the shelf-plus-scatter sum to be 8.54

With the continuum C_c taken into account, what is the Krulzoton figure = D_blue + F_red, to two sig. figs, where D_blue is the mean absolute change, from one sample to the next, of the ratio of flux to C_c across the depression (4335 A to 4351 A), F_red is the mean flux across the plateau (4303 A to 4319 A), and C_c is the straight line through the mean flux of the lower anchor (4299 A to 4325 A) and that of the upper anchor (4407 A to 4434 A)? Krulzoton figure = 9.0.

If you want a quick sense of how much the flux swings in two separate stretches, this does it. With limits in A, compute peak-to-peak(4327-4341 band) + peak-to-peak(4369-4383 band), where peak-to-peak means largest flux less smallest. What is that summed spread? 2.0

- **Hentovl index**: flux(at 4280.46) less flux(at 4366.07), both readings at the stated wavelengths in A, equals -2.2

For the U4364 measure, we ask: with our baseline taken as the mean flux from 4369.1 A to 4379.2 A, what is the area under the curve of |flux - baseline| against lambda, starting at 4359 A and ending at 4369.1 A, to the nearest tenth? 8.4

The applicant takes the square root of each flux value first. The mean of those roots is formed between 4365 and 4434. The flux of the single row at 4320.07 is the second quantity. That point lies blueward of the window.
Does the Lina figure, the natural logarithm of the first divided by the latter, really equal -1.147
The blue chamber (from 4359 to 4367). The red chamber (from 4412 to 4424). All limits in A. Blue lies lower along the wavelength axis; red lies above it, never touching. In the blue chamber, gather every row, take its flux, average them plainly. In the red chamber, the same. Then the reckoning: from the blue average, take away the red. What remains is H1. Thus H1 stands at 1.8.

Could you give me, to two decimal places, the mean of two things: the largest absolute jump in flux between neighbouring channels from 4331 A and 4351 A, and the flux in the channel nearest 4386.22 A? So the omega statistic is 4.68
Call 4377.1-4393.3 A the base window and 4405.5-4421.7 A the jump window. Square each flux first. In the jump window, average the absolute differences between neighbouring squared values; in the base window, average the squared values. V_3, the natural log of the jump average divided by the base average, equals -2.2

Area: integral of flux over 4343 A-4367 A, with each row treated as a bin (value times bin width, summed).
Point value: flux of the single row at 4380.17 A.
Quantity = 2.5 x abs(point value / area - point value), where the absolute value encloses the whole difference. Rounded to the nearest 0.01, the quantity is 22.16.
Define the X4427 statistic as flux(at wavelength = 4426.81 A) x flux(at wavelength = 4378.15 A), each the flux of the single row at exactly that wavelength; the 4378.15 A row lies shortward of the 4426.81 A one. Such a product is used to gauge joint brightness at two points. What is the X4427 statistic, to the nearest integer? 67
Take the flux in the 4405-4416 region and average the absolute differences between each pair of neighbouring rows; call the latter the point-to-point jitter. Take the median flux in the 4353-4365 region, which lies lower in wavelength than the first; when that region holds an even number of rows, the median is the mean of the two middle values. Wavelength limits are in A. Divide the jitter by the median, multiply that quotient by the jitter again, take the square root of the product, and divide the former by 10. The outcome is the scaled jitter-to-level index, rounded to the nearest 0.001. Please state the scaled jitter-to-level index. 0.021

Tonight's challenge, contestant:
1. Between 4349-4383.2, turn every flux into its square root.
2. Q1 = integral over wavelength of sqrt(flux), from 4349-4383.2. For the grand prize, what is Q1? 104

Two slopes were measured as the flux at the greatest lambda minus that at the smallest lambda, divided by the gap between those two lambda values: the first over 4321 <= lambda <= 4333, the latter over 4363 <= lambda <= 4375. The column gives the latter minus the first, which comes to -0.118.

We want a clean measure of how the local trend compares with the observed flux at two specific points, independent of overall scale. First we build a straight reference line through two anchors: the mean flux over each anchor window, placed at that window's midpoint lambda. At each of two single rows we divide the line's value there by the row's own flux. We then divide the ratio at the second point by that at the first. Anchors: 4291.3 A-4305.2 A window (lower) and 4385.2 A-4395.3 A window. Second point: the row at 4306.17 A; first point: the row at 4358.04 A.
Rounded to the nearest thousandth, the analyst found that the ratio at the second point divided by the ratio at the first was 1.159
